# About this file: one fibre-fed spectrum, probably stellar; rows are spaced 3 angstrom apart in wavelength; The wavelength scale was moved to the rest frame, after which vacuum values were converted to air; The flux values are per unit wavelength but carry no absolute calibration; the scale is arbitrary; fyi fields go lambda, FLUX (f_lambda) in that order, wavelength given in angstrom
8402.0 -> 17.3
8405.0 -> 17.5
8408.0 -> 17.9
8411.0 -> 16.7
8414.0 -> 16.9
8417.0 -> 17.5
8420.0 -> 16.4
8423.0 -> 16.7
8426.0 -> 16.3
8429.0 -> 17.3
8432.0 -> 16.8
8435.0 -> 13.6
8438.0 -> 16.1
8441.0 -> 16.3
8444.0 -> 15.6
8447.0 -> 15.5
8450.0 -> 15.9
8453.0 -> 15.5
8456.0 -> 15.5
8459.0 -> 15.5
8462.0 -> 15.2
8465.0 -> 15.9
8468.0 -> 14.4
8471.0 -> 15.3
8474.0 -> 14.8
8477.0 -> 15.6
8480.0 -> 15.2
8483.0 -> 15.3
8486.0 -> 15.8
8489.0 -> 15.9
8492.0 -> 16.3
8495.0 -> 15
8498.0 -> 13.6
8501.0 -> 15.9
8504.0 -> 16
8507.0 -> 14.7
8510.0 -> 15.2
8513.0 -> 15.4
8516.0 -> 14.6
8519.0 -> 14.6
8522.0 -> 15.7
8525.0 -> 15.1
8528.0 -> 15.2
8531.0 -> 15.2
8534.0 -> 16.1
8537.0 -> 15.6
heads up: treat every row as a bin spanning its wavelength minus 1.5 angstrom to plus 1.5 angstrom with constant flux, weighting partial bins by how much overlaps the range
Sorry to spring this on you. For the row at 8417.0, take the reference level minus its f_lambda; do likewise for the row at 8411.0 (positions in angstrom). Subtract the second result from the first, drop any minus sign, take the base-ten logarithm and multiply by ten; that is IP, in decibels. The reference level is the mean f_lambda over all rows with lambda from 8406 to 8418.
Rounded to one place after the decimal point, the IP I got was -1.0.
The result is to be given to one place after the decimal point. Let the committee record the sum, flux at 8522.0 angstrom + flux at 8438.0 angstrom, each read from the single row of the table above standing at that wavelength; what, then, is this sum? 31.8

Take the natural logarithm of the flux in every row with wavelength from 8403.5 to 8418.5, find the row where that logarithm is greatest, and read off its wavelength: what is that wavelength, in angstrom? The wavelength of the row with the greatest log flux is 8408.0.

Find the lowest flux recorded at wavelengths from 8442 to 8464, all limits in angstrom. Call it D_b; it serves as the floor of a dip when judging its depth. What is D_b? 15.2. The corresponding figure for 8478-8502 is 13.6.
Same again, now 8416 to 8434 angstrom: 16.3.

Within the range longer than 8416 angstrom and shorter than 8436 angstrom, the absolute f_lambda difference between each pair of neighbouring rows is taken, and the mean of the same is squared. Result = 1.2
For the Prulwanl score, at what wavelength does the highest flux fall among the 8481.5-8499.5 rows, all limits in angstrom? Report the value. 8492.0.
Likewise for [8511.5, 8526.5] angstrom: 8522.0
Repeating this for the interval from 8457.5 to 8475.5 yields 8465.0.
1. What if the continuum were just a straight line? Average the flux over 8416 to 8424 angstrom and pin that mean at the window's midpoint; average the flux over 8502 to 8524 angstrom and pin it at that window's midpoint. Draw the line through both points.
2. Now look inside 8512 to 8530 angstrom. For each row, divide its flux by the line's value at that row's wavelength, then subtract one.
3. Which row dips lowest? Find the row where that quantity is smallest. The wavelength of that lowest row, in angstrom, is 8516.0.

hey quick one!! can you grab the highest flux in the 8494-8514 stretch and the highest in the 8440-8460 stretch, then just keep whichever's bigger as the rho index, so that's 16.3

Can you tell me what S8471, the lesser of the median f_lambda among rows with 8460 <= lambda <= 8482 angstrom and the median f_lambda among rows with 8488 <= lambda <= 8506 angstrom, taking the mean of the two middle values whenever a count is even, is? 15.2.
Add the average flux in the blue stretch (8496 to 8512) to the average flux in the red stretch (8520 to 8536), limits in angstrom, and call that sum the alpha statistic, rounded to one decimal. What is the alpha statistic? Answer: 30.5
